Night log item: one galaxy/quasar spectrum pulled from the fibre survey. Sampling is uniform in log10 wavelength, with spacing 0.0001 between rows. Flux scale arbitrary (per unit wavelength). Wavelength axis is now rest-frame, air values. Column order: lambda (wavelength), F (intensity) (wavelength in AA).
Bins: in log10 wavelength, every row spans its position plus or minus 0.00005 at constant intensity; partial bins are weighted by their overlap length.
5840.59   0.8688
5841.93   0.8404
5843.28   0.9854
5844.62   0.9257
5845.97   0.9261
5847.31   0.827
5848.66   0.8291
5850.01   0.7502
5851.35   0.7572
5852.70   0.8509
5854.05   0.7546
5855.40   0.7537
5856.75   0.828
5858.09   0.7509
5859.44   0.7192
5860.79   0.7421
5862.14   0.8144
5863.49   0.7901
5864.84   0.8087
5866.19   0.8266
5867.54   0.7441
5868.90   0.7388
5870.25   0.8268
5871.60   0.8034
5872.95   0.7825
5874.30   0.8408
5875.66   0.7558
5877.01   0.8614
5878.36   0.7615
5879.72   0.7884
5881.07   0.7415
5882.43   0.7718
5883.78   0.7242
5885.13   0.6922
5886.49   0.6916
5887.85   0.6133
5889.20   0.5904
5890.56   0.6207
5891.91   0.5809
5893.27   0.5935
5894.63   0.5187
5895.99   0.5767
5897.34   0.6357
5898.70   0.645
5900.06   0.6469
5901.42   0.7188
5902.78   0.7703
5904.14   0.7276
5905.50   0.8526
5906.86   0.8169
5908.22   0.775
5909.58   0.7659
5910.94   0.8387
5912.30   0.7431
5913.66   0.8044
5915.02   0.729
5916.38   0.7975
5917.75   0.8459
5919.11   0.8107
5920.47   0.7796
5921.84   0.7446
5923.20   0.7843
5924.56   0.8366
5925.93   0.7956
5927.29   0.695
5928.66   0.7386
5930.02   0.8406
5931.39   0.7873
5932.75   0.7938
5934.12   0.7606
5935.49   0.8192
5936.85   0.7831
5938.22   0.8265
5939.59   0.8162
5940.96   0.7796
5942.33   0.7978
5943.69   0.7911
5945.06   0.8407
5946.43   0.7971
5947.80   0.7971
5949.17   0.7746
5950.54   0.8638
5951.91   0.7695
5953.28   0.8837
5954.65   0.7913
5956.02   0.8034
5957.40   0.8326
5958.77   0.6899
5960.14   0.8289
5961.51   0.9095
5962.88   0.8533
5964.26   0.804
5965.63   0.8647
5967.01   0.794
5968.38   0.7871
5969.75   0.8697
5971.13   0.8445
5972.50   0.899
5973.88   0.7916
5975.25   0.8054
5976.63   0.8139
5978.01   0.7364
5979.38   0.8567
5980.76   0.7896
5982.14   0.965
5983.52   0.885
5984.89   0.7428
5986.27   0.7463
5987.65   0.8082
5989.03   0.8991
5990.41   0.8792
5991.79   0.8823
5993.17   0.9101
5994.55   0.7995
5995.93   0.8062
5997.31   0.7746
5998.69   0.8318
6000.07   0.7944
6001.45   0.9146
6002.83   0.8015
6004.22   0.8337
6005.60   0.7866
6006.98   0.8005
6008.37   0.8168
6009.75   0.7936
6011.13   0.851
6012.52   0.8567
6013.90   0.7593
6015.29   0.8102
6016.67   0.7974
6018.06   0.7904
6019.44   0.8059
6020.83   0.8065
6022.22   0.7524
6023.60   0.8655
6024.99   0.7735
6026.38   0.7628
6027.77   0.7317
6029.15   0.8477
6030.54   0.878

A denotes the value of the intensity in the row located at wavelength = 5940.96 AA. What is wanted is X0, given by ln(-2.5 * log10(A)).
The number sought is -1.31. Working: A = 0.7796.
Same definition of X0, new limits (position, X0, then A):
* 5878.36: -1.22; 0.7615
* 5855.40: -1.18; 0.7537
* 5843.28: -4.14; 0.9854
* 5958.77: -0.91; 0.6899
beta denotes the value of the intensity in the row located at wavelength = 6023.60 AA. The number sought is 0.8655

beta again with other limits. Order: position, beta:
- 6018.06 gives 0.7904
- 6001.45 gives 0.9146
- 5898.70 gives 0.645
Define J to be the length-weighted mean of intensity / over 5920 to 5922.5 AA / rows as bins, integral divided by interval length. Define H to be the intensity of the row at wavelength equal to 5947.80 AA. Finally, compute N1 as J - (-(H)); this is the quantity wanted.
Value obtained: 1.56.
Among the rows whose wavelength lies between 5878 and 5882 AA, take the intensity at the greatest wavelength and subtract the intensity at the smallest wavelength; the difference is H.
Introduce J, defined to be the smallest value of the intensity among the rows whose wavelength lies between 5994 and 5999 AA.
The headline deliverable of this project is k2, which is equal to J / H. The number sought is -39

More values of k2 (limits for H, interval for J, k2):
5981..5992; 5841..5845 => -10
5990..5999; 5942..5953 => -16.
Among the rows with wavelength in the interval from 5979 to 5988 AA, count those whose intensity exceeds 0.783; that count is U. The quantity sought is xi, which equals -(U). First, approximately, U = 5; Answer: -5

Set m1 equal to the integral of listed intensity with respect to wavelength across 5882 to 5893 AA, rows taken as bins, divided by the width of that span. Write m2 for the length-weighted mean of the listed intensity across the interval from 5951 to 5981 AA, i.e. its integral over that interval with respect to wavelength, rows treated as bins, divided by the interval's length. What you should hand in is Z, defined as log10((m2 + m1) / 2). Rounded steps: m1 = 0.66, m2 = 0.820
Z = -0.132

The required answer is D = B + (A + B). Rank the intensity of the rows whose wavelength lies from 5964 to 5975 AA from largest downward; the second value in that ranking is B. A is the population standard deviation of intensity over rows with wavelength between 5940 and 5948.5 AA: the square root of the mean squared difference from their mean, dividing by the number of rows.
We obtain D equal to 1.76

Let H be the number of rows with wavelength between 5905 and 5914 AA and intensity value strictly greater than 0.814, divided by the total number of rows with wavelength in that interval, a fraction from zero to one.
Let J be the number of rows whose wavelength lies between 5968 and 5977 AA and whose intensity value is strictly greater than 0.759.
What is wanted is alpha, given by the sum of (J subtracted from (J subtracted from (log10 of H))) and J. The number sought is -7.4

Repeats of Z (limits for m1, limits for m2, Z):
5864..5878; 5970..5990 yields -0.090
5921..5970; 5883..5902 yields -0.144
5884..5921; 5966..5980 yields -0.116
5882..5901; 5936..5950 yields -0.144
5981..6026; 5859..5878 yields -0.094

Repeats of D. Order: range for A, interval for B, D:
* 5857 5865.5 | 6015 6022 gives 1.65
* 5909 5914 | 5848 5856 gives 1.69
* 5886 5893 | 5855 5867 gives 1.69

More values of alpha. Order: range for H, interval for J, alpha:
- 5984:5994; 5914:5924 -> -5.2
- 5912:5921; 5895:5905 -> -1.8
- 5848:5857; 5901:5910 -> -5.4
